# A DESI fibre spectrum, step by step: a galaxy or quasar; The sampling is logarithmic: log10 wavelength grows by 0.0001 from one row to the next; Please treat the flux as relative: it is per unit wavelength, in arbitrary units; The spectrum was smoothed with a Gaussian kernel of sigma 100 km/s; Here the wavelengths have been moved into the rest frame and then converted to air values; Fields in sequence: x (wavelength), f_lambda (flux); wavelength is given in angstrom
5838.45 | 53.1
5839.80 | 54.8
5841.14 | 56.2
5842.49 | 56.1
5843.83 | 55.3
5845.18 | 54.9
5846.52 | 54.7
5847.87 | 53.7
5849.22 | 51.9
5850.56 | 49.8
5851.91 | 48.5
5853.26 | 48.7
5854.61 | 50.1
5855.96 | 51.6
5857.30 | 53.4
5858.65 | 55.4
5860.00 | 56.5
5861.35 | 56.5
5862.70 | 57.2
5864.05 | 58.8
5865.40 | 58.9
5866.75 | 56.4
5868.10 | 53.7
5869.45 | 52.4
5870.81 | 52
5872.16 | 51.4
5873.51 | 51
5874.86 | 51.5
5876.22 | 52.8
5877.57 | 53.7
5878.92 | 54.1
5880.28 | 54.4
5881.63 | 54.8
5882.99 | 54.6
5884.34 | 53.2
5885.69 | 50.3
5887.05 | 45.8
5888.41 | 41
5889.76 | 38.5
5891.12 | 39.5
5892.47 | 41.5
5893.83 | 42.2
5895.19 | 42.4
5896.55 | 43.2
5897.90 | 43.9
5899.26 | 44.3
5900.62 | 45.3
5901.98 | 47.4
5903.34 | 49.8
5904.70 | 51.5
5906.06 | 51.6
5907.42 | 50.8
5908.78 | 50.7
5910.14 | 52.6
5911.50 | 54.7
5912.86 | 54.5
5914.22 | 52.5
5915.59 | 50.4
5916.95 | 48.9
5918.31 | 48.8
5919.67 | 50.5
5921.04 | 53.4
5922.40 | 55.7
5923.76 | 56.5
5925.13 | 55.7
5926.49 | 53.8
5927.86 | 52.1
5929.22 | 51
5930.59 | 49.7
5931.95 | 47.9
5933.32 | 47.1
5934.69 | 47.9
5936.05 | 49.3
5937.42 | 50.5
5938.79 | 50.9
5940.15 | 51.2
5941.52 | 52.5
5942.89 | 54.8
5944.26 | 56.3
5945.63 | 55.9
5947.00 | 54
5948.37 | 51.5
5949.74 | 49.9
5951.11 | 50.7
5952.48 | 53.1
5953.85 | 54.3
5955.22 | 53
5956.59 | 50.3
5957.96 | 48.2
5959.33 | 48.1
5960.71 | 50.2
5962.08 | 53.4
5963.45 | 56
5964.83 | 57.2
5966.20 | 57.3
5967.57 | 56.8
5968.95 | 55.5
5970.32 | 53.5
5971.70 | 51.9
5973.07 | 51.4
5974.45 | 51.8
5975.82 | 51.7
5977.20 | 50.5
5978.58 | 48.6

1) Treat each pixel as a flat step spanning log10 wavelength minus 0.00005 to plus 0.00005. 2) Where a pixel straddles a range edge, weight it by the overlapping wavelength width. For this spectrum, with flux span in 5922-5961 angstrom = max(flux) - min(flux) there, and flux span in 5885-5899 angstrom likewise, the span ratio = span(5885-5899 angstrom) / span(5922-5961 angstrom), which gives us 1.3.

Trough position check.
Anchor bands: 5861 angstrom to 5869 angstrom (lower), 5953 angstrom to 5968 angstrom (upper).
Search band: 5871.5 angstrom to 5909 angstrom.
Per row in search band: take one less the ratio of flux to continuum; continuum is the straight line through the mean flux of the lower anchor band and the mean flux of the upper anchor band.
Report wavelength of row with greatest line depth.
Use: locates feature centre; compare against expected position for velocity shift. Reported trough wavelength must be 5889.76 angstrom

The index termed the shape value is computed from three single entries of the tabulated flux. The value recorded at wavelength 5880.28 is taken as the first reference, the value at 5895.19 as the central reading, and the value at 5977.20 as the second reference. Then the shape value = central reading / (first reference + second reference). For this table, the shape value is 0.40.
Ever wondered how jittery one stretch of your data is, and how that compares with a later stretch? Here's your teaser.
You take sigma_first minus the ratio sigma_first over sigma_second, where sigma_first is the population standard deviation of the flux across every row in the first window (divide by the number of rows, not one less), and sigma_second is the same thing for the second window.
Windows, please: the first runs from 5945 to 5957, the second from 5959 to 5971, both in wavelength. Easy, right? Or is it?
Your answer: 1.3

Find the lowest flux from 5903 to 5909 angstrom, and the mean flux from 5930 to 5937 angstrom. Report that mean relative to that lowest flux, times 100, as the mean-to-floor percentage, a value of 97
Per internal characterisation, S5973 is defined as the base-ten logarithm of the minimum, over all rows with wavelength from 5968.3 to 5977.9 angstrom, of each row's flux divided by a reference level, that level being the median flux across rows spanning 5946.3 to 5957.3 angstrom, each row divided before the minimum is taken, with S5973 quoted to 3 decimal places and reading -0.015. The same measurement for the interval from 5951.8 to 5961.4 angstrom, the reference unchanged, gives -0.036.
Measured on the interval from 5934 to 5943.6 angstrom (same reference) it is -0.038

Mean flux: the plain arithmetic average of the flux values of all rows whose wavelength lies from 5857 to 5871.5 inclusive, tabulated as 55.6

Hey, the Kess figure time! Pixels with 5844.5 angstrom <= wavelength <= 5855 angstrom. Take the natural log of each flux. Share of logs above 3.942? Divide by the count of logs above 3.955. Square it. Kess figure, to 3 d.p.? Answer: 0.028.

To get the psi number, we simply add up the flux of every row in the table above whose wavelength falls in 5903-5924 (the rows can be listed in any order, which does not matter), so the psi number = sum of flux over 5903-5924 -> 833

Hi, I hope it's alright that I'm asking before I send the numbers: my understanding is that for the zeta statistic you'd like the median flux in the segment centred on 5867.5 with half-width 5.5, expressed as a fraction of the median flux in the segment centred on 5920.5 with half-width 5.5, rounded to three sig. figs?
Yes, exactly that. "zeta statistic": 1.06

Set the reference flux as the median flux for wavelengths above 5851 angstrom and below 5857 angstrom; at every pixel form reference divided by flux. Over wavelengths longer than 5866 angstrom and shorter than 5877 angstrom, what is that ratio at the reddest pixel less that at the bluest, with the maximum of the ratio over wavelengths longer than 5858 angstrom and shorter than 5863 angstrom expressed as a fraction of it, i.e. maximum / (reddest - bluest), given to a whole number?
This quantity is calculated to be 15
